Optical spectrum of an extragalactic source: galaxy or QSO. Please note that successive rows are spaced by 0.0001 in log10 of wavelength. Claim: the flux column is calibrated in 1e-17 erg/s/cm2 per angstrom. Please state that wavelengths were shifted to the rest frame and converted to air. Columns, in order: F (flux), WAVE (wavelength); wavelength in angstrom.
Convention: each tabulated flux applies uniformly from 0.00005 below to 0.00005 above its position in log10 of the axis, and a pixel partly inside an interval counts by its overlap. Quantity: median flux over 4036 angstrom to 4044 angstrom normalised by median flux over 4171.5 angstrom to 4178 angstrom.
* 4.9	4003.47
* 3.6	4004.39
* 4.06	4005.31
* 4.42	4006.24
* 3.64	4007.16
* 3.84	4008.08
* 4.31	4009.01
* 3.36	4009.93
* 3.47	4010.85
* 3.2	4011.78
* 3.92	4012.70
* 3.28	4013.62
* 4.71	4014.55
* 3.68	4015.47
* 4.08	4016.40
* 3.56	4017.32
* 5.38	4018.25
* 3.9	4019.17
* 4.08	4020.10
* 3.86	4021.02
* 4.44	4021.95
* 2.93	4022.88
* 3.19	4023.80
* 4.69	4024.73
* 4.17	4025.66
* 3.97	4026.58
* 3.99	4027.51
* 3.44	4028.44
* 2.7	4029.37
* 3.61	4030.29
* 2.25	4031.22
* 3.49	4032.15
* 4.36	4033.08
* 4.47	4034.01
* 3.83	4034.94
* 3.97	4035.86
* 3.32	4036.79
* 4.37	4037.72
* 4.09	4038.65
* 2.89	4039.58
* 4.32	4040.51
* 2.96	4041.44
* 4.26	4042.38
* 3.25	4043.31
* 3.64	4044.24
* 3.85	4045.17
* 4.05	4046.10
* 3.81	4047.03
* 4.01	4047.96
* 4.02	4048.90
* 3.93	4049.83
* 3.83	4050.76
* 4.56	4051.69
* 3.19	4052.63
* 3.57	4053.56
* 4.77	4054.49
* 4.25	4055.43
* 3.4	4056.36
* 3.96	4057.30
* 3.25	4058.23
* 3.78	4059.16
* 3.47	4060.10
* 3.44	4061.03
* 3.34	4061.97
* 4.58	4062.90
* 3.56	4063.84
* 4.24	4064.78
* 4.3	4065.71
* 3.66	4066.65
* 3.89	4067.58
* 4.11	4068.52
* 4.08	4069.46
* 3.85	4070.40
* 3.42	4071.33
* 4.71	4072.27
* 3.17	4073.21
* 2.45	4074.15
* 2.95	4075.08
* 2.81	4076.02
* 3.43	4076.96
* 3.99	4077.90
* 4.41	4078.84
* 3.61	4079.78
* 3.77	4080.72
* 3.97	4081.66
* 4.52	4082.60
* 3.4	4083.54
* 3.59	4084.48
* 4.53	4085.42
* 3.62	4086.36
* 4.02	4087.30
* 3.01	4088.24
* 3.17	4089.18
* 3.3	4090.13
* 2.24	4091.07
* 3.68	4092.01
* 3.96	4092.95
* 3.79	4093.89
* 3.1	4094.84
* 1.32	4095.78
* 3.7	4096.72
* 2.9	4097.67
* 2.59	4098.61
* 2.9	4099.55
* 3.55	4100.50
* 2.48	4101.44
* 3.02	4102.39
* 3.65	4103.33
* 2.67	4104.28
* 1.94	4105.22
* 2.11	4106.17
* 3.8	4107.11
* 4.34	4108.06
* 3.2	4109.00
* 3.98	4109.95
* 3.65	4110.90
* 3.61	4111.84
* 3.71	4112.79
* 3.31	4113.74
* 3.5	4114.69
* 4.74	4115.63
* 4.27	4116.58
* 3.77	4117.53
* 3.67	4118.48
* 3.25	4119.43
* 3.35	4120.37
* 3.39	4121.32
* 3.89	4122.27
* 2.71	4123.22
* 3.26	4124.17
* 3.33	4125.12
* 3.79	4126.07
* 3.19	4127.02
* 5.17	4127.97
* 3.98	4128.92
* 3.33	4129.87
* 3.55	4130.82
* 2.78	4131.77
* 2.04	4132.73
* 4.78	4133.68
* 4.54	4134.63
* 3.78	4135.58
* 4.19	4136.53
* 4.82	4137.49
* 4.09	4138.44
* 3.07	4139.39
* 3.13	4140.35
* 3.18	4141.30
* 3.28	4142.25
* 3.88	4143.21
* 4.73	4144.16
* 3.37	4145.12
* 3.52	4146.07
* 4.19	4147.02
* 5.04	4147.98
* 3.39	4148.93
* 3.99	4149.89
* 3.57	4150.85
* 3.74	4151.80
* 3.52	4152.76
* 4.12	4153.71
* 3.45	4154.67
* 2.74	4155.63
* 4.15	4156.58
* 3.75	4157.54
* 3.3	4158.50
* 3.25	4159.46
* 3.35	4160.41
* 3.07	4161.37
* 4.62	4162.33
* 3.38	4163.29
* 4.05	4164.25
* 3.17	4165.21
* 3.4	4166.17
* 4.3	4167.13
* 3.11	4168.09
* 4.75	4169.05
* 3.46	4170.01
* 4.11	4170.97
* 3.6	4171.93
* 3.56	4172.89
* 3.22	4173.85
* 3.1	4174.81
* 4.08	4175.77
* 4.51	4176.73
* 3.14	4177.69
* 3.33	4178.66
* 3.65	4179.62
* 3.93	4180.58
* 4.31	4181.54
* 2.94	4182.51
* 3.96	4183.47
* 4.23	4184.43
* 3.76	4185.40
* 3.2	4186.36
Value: 1.04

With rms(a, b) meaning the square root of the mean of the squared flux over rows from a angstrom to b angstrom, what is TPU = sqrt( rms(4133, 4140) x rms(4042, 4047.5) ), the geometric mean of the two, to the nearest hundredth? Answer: 4.02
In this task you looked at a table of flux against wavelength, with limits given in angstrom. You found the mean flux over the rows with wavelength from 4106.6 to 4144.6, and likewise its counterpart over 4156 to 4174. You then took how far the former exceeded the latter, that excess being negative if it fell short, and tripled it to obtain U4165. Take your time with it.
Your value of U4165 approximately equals 0.1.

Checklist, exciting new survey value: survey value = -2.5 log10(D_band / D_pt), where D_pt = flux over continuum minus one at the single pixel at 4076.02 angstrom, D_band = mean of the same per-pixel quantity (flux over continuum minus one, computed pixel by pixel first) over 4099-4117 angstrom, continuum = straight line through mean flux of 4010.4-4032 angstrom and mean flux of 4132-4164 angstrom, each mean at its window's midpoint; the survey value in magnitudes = 1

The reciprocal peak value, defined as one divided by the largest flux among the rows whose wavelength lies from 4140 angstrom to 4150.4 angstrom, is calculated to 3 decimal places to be 0.198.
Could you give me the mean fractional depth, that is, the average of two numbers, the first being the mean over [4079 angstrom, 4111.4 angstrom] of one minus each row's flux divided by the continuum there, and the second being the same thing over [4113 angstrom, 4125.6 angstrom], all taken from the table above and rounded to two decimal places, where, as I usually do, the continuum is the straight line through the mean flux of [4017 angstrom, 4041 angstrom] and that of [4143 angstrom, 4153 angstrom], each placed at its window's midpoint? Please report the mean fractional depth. 0.11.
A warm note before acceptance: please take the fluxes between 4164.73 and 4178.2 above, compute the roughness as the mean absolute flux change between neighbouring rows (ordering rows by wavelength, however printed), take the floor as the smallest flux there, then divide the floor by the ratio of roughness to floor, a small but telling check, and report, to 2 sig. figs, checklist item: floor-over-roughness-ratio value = 13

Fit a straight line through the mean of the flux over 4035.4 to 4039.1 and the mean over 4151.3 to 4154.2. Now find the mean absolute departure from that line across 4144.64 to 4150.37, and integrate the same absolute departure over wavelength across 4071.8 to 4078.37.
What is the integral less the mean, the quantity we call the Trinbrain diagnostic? 4.7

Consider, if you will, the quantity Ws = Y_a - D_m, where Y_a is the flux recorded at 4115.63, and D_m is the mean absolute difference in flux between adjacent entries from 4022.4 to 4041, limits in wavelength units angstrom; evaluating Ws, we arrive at 4.0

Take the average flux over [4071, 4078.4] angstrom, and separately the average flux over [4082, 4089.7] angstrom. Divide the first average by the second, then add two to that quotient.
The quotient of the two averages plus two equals 2.90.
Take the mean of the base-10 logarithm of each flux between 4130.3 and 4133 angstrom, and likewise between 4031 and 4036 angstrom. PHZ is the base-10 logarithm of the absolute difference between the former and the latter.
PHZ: -0.9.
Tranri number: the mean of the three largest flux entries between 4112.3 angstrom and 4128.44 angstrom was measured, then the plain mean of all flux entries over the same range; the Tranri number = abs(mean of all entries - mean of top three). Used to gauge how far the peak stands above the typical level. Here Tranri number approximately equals 1.06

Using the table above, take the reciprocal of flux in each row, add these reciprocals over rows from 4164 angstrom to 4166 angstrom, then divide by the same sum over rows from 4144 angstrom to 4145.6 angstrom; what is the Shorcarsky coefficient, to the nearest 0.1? 1.1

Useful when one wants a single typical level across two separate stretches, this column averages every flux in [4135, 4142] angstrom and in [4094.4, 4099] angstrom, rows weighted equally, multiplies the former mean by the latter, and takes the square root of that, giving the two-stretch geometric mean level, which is 3.20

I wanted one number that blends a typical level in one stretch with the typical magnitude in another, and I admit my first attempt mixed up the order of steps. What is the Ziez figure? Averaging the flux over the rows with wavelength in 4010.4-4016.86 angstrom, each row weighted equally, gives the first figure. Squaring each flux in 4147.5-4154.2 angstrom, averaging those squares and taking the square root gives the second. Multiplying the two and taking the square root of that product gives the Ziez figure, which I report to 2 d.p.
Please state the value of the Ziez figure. 3.85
